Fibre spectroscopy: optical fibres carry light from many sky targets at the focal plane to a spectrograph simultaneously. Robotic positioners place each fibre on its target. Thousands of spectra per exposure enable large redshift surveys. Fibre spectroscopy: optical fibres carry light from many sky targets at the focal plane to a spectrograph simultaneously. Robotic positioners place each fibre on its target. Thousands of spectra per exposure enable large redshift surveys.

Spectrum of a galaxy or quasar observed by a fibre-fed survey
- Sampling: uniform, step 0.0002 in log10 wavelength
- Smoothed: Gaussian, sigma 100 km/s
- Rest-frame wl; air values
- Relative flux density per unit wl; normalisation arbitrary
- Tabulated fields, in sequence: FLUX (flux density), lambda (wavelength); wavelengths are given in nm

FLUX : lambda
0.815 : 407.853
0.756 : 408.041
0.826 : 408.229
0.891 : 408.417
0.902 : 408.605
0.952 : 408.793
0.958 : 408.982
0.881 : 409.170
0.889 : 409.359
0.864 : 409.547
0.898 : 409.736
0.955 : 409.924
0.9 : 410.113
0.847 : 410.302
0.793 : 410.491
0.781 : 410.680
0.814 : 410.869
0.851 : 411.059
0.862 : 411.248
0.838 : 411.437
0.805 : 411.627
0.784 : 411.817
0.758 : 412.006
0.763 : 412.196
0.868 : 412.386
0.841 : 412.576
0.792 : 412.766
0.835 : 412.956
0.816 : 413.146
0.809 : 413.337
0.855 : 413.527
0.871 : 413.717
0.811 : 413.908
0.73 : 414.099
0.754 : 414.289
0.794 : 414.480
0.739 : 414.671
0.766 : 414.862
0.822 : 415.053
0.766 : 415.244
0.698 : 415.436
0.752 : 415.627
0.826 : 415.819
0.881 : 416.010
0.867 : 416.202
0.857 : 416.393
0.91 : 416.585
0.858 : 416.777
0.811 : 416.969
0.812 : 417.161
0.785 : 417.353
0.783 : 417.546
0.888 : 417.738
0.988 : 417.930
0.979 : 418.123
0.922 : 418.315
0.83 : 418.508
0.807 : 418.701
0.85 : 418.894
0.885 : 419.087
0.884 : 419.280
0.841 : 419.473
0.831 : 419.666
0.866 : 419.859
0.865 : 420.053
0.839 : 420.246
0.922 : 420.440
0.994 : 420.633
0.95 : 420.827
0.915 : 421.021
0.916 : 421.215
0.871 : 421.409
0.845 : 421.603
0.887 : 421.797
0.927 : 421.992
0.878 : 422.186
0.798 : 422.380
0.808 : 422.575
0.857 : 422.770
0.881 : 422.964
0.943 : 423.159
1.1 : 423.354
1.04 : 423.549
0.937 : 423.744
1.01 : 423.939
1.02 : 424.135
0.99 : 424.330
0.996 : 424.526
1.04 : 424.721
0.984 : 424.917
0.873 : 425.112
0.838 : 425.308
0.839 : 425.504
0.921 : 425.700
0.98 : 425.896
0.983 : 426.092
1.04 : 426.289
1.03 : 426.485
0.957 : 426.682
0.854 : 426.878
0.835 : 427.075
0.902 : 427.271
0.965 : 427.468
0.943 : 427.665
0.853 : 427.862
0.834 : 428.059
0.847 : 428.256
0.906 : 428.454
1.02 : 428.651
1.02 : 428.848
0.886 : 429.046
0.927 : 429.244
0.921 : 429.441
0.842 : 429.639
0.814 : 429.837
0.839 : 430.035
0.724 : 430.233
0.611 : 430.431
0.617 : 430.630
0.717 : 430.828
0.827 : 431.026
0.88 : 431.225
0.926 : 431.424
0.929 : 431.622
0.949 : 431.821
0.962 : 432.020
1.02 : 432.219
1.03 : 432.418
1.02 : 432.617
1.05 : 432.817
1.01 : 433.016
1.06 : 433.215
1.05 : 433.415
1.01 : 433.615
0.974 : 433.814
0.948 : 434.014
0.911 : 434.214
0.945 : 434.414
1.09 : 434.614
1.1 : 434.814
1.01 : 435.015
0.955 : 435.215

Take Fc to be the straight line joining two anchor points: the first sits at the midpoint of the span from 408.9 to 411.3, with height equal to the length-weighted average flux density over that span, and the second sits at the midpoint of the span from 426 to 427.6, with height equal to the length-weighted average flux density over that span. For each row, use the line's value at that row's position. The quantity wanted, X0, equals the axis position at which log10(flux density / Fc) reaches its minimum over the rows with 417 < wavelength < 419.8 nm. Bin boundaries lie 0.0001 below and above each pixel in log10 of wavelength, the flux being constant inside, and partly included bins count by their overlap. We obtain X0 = 417.546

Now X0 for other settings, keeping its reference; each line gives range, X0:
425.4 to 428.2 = 428.059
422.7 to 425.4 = 425.308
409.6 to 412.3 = 412.006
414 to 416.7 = 415.436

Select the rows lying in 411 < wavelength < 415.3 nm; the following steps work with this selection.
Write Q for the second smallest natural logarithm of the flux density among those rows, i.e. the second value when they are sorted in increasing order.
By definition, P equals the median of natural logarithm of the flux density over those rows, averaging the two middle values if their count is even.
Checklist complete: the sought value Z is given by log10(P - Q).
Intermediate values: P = -0.21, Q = -0.302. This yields -1.04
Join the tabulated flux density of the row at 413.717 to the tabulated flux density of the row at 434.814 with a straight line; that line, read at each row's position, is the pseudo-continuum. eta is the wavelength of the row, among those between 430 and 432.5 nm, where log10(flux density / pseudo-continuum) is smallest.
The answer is 430.431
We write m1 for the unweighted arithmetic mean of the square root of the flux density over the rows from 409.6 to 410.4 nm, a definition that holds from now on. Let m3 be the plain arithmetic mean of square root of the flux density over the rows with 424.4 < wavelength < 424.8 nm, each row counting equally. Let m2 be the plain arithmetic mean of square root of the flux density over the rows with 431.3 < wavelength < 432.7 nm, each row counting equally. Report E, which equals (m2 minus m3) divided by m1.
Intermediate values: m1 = 0.95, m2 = 0.99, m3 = 1.01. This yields -0.02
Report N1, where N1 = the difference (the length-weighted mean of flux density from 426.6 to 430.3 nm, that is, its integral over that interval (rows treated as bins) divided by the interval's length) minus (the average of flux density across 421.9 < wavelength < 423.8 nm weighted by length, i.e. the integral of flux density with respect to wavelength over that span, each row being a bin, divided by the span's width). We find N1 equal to -0.03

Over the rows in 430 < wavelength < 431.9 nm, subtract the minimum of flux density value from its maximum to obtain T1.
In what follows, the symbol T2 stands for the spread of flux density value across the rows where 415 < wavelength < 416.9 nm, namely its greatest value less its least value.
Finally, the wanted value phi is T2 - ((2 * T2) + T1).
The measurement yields -0.550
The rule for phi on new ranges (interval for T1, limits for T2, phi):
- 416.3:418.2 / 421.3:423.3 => -0.350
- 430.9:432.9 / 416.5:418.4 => -0.428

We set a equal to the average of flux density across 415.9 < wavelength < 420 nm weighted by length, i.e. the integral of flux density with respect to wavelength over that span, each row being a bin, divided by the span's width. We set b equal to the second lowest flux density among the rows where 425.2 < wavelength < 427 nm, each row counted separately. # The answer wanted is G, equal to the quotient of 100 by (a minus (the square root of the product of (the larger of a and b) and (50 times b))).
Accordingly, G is -19.4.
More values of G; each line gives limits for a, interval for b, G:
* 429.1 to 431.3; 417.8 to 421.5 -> -19.7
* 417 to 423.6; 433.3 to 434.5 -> -17.3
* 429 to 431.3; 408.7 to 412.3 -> -21.2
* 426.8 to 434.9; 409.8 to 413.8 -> -20.0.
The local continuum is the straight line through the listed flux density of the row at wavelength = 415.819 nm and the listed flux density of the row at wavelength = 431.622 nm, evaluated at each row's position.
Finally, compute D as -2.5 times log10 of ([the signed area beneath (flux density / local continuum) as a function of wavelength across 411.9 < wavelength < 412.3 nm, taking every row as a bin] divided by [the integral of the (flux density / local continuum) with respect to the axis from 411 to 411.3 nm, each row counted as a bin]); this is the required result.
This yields -0.18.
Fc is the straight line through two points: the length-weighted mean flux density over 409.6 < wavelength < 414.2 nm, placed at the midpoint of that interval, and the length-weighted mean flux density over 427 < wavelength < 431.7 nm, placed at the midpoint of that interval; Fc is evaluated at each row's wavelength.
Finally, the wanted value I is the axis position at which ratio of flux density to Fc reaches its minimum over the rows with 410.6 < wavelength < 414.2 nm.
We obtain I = 414.099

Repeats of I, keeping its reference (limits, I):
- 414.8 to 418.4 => 415.436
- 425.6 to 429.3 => 428.059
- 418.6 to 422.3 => 418.701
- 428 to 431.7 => 430.431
